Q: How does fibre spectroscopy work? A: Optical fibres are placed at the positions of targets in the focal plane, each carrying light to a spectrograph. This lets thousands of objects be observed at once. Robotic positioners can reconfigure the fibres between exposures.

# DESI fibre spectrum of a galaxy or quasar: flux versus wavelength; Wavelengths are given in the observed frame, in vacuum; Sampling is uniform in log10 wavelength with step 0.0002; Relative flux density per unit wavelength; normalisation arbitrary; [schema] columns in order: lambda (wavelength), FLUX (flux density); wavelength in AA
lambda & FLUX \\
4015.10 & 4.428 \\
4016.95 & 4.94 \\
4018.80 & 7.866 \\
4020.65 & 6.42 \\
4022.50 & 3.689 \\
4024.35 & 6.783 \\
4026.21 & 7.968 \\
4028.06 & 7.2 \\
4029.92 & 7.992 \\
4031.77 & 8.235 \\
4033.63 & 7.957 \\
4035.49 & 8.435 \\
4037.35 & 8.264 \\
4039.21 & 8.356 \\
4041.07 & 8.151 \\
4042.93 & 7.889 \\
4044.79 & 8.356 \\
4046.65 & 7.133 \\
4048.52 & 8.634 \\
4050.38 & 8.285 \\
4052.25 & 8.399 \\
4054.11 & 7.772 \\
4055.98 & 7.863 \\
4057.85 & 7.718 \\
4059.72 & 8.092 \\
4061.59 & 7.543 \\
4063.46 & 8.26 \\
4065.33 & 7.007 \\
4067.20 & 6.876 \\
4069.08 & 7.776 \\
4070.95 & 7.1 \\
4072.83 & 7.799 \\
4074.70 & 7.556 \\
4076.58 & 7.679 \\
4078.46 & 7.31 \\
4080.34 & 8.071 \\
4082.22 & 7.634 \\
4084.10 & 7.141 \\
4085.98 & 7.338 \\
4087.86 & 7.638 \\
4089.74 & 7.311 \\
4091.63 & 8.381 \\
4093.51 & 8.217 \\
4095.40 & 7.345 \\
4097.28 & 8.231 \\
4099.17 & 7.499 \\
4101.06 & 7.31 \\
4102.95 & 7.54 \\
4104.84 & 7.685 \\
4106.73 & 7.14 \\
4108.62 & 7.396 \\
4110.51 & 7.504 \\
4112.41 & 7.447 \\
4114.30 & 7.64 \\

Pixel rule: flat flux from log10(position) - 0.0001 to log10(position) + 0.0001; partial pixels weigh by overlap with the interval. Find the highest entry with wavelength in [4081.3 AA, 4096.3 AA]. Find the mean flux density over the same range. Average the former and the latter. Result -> 8.0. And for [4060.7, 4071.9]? 7.8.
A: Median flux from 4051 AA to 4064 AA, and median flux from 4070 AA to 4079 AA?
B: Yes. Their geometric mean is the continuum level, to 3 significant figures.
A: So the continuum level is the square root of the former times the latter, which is 7.71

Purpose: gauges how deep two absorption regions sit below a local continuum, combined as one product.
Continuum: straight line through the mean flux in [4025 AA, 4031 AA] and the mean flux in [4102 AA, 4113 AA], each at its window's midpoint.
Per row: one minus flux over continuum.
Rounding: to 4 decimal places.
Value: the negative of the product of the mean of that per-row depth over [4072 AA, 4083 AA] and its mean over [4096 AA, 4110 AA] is -0.0002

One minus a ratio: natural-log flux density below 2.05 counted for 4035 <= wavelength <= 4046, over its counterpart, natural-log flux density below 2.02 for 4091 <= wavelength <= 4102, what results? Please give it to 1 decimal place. 1.0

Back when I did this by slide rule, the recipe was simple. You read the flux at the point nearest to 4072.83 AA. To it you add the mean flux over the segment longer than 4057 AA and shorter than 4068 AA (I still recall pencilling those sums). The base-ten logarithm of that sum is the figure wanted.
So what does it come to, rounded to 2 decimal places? 1.19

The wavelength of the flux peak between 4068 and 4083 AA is 4080.34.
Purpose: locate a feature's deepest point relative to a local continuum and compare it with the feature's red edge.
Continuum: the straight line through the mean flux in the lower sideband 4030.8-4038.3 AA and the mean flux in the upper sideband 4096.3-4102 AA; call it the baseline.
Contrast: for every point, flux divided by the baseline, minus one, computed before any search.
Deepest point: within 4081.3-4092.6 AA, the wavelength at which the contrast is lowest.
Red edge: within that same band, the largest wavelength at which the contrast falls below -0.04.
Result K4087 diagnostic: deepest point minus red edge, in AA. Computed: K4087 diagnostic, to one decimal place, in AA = -5.6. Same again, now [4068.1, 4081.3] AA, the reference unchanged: -7.5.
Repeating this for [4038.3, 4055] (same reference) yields 0.0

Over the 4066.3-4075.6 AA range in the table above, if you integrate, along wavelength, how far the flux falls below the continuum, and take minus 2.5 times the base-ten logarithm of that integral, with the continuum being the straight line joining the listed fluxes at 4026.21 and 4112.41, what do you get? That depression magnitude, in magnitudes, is -1.0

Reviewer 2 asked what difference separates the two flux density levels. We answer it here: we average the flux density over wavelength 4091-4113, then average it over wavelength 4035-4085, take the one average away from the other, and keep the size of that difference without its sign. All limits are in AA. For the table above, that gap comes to 0.2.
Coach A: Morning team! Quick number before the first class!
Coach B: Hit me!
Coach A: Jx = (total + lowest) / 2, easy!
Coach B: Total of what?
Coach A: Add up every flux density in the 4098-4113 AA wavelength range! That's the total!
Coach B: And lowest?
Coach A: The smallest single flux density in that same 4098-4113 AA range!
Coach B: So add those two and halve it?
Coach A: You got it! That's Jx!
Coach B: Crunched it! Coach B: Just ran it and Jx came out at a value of 33.3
